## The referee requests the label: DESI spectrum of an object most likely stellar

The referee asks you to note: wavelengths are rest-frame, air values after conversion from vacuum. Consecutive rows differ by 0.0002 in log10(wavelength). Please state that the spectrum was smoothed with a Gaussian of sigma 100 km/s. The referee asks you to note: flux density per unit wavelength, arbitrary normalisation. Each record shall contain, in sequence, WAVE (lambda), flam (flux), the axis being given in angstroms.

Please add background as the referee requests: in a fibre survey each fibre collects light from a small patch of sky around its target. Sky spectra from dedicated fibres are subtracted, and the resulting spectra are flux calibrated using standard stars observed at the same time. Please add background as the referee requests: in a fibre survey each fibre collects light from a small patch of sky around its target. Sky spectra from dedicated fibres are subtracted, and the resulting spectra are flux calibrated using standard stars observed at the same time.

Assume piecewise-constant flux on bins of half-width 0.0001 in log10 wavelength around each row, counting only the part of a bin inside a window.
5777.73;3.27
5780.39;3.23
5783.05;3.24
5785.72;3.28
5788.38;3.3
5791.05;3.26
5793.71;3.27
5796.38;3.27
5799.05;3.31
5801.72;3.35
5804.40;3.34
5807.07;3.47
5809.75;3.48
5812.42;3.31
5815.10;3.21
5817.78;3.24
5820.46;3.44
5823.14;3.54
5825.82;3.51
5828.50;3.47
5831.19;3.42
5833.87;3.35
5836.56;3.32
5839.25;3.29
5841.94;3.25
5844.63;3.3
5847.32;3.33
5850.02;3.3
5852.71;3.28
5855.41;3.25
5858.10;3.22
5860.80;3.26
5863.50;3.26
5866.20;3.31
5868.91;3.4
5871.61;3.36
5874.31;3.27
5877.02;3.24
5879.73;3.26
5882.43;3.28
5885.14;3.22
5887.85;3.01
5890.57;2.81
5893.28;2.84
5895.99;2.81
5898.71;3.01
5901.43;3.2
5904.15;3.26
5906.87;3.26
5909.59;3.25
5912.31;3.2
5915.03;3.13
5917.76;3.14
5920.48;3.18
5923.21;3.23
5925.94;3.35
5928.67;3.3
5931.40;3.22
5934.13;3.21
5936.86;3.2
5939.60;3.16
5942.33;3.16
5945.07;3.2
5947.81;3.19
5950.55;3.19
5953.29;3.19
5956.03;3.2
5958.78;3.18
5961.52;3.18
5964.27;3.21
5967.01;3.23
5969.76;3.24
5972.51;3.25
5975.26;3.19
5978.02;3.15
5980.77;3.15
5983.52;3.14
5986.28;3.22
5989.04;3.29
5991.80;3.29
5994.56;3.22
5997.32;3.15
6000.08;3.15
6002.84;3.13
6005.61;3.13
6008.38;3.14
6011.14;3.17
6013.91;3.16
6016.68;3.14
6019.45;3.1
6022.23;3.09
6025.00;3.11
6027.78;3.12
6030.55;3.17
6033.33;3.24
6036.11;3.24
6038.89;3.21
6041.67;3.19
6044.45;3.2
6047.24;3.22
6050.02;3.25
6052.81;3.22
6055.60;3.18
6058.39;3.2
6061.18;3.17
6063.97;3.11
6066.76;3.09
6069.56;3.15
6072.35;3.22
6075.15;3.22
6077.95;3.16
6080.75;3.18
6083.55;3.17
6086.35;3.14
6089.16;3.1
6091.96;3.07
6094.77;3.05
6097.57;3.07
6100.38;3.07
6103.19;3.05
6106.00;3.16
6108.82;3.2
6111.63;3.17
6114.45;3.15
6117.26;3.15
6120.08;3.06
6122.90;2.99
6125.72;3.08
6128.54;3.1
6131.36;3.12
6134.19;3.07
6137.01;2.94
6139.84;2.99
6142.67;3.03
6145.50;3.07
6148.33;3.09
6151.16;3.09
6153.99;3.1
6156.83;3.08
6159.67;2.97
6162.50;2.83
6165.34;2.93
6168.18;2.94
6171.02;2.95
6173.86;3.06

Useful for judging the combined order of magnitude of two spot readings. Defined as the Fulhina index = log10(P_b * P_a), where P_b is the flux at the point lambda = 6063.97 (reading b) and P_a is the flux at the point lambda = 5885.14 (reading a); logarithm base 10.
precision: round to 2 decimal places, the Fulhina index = 1.00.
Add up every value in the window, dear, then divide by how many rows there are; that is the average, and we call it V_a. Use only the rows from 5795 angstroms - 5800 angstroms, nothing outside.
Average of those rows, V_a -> 3.29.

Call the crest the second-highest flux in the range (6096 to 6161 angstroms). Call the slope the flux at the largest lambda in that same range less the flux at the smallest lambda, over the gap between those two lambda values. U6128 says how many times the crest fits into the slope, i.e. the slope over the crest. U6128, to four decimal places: -0.0005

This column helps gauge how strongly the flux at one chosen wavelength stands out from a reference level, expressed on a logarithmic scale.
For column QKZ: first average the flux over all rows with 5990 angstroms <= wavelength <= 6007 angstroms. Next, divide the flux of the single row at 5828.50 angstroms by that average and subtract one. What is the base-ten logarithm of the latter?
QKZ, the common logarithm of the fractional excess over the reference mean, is -1.04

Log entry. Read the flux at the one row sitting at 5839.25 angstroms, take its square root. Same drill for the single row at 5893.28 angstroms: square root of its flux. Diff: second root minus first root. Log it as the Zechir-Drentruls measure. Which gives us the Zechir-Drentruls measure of -0.13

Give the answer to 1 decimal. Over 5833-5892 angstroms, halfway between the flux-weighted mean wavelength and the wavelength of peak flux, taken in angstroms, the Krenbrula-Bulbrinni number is 5865.4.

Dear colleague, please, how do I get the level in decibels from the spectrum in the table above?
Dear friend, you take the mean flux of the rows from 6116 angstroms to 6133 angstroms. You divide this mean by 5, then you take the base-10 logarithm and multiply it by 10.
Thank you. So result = -2.10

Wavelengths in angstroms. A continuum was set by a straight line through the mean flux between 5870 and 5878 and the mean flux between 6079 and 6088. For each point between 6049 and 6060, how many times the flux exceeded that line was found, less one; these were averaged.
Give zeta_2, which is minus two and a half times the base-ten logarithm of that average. 5.0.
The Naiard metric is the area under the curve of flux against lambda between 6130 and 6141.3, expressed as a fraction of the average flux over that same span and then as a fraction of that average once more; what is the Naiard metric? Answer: 3.73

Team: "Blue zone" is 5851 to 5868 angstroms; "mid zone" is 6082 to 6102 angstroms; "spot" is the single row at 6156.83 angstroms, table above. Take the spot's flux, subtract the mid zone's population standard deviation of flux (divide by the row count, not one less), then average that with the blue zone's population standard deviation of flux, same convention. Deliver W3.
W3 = 1.53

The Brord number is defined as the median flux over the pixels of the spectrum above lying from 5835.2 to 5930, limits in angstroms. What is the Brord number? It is 3.26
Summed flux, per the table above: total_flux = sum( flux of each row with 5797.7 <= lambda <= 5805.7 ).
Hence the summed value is 10.0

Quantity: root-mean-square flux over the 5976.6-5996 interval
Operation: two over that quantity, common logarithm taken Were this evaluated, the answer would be -0.205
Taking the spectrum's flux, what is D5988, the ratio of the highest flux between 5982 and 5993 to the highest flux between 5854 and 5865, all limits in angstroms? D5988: 1.009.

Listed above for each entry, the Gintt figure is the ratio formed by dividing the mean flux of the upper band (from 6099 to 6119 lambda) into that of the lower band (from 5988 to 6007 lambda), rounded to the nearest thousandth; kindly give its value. 1.019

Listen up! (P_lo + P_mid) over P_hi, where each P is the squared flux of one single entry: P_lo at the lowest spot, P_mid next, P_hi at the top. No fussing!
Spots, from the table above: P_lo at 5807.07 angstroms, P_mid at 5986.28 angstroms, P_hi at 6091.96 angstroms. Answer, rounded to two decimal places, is 2.38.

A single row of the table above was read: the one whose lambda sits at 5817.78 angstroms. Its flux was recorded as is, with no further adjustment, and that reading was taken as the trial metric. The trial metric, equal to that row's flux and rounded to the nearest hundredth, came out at 3.24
